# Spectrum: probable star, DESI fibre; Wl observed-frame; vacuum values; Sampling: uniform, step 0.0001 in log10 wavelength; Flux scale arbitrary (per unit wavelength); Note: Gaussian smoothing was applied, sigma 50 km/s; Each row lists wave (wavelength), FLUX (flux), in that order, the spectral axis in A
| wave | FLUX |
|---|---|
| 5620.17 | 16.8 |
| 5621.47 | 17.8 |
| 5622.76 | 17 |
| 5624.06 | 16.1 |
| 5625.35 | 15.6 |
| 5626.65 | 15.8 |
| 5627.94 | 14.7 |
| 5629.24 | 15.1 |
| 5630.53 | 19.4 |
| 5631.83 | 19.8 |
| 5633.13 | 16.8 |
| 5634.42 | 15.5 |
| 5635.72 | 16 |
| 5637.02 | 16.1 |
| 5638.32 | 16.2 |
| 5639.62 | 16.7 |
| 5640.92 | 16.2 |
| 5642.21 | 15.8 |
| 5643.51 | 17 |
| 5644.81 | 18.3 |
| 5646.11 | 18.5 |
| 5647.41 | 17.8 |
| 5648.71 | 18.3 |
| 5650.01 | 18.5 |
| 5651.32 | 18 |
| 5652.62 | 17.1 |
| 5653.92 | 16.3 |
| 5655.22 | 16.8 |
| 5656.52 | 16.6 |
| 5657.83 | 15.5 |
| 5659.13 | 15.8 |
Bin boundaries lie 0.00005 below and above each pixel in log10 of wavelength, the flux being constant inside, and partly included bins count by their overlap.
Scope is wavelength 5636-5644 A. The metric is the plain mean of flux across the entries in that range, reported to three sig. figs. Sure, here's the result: 16.3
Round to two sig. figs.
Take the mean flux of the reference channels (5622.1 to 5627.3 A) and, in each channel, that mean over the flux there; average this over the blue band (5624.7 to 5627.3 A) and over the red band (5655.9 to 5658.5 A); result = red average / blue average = 0.98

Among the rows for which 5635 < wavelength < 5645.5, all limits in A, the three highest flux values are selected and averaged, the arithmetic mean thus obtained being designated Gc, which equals 17.3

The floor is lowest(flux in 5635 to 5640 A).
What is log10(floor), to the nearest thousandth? 1.204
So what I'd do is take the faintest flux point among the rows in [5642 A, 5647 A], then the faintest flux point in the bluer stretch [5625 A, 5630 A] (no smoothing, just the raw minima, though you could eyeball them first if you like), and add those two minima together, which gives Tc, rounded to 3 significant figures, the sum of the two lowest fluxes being 30.5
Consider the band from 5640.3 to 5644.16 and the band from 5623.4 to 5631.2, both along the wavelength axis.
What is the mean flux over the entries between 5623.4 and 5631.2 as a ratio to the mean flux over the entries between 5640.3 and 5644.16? 0.99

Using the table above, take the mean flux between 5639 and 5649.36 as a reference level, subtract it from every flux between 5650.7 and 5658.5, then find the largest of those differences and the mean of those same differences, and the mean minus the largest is -1.3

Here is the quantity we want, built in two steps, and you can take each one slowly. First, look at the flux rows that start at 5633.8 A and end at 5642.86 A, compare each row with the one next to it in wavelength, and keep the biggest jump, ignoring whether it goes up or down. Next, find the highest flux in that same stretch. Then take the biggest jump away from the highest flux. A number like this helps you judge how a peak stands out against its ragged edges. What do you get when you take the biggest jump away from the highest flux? 16.2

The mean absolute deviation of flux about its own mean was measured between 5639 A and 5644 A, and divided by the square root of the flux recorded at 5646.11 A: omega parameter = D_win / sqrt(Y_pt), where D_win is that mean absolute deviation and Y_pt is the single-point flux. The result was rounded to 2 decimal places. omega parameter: 0.10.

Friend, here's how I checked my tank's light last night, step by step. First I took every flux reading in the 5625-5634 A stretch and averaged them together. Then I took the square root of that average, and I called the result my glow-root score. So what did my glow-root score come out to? 4.09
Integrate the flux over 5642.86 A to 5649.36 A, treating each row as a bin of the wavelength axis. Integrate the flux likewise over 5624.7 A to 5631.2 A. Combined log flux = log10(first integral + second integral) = 2.35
